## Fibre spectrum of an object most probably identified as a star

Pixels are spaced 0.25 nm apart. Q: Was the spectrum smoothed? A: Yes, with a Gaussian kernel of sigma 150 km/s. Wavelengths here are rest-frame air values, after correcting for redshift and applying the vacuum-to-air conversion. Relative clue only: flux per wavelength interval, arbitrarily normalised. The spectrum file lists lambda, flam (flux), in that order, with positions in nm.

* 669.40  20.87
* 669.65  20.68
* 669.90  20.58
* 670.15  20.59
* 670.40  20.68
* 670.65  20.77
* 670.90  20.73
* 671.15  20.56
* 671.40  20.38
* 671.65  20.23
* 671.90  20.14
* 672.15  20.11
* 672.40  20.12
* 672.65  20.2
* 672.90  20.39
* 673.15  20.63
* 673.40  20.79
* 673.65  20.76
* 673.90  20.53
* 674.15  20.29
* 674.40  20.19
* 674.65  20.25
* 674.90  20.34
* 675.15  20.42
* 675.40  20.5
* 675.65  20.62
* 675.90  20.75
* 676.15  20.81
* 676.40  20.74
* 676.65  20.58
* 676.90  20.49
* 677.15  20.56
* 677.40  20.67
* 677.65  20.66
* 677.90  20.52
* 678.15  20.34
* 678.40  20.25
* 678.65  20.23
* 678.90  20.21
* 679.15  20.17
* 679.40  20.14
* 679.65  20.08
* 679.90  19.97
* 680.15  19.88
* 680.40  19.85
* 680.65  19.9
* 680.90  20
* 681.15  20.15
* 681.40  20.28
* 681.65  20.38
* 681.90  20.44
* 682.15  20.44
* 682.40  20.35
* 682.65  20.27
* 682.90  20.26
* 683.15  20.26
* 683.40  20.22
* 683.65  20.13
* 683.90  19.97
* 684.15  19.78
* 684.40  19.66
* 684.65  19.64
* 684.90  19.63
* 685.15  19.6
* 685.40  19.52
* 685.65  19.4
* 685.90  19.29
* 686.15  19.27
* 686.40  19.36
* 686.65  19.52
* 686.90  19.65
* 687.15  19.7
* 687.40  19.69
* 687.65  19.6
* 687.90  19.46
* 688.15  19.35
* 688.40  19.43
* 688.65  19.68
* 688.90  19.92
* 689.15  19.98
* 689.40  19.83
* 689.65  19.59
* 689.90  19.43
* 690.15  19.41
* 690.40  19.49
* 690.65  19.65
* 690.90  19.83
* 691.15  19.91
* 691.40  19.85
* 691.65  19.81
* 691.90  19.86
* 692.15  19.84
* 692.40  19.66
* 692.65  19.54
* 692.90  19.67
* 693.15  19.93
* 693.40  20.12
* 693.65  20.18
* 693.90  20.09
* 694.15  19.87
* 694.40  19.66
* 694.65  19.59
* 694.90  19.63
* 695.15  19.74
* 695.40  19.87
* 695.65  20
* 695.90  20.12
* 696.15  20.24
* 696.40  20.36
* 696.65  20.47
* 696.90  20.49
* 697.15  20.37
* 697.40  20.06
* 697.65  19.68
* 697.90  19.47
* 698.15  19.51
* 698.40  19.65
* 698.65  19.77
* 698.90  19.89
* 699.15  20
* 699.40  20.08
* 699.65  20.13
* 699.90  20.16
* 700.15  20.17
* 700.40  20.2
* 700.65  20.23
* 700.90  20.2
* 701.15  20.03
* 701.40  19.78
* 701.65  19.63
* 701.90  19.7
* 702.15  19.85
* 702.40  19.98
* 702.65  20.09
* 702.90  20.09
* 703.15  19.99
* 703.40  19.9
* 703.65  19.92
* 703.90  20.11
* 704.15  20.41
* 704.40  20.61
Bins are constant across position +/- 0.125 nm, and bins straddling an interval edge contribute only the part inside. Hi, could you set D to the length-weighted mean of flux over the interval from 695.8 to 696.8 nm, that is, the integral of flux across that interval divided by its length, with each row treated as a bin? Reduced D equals 20.3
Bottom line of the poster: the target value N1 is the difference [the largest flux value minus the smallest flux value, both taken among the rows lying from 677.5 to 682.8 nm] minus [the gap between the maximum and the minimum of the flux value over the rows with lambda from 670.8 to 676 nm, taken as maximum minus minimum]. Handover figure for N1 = 0.13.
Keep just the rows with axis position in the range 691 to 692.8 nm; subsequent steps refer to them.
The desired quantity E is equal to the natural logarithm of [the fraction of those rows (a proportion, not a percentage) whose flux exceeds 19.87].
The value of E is -1.9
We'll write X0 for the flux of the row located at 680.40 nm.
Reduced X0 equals 19.85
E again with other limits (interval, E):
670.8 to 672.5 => 0.0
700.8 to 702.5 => -0.8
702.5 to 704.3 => 0.0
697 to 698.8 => -1.3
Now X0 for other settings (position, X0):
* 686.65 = 19.52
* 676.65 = 20.58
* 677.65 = 20.66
